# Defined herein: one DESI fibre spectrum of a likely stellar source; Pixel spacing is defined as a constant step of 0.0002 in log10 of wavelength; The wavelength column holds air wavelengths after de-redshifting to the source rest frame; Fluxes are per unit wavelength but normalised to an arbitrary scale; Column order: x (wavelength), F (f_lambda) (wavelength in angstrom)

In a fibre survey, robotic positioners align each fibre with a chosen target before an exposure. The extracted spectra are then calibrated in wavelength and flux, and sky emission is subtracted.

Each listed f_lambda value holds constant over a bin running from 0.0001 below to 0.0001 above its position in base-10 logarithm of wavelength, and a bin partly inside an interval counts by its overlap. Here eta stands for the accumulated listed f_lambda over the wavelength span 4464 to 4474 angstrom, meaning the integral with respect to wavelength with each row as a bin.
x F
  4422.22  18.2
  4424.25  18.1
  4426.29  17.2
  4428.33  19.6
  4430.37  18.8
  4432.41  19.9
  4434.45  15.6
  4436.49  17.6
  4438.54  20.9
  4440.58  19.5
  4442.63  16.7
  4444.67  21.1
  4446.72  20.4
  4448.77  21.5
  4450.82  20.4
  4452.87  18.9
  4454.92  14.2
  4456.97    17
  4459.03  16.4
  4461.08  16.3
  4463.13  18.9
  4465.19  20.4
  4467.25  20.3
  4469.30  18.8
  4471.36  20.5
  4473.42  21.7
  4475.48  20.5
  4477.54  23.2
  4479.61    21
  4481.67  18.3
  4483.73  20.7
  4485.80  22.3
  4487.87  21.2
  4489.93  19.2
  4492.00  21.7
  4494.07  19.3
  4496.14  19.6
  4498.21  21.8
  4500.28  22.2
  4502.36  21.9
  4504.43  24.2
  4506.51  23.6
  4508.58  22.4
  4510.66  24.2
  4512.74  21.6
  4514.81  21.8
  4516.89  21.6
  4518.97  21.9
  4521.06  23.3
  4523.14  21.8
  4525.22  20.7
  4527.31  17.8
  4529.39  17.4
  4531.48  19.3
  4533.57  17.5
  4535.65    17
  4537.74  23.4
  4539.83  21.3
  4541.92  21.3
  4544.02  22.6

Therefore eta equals 203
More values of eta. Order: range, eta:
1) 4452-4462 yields 165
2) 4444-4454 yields 204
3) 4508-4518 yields 223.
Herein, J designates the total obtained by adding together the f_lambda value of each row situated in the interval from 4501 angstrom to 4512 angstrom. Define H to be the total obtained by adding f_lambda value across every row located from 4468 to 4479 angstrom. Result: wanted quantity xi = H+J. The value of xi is 221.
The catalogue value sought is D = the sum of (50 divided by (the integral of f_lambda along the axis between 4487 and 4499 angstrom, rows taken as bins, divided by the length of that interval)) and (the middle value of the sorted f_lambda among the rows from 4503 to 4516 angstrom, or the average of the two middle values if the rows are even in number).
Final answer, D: 25.4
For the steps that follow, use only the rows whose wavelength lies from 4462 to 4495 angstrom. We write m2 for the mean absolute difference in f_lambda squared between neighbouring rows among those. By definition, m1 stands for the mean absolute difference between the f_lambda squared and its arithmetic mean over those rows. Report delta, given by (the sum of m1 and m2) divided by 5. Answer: 23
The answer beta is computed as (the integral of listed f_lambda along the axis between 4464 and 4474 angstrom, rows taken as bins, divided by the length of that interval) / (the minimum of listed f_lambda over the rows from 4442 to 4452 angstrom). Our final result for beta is 1.2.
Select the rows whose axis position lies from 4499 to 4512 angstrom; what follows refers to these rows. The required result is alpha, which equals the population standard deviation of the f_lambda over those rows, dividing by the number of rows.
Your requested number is 0.95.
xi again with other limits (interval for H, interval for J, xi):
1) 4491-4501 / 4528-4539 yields 199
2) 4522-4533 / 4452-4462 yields 180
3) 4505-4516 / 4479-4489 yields 217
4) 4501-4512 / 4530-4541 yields 215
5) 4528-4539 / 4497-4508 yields 208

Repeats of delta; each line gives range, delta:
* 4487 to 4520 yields 20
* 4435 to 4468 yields 27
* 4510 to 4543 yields 28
